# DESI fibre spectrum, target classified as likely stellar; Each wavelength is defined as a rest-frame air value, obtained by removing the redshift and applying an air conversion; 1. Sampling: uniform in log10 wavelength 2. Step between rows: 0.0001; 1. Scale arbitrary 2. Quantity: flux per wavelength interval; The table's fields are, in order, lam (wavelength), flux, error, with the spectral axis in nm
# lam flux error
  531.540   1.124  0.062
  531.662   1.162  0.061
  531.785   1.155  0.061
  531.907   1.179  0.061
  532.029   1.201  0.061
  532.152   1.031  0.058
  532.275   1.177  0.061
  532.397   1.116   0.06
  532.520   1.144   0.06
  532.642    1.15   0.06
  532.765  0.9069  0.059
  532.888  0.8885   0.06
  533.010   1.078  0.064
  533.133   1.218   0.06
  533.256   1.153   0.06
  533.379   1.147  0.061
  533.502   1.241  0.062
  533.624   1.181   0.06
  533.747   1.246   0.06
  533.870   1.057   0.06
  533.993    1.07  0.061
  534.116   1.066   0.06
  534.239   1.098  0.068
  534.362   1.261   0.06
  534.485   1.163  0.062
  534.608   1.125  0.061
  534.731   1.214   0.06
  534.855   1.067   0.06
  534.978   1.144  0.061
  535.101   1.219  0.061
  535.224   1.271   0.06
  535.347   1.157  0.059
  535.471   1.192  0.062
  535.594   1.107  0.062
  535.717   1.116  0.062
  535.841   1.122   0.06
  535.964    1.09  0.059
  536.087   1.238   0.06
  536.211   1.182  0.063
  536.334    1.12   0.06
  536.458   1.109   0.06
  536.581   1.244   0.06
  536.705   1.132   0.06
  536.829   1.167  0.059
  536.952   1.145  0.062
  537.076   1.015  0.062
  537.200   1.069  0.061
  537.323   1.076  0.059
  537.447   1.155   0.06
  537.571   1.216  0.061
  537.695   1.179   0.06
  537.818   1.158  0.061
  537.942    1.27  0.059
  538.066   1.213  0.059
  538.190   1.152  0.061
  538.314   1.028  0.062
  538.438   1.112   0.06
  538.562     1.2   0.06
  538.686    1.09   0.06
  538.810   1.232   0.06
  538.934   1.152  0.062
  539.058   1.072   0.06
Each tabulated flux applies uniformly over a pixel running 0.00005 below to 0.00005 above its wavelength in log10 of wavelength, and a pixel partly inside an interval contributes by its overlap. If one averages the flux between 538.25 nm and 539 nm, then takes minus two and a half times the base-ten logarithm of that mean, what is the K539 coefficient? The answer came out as -0.138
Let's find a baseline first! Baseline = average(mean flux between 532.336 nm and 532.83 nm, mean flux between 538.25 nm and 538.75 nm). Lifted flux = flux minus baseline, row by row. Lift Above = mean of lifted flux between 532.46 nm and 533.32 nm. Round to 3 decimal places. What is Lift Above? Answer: -0.016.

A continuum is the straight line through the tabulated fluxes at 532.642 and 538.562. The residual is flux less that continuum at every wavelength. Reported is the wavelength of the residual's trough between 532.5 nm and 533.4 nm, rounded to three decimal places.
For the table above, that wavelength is 532.888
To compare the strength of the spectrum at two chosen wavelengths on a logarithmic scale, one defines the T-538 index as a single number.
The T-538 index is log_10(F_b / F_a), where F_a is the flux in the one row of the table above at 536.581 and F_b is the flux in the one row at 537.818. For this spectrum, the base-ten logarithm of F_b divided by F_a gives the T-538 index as -0.03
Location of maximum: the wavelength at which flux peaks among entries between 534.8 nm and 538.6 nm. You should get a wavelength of 535.224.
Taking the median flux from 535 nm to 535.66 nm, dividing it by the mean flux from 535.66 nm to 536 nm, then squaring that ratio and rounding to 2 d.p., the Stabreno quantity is 1.15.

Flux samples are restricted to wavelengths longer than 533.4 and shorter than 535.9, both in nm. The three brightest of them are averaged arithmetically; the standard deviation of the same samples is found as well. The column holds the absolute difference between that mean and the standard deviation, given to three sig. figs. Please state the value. 1.19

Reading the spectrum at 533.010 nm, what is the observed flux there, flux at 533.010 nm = 1.078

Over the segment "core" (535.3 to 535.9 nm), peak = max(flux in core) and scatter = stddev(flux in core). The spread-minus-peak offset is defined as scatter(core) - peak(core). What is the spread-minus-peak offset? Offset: -1.16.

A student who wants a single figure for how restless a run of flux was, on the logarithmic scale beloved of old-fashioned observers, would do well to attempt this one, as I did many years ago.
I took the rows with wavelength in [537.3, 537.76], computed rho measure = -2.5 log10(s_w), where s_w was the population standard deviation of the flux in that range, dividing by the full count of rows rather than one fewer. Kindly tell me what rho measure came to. 3.2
